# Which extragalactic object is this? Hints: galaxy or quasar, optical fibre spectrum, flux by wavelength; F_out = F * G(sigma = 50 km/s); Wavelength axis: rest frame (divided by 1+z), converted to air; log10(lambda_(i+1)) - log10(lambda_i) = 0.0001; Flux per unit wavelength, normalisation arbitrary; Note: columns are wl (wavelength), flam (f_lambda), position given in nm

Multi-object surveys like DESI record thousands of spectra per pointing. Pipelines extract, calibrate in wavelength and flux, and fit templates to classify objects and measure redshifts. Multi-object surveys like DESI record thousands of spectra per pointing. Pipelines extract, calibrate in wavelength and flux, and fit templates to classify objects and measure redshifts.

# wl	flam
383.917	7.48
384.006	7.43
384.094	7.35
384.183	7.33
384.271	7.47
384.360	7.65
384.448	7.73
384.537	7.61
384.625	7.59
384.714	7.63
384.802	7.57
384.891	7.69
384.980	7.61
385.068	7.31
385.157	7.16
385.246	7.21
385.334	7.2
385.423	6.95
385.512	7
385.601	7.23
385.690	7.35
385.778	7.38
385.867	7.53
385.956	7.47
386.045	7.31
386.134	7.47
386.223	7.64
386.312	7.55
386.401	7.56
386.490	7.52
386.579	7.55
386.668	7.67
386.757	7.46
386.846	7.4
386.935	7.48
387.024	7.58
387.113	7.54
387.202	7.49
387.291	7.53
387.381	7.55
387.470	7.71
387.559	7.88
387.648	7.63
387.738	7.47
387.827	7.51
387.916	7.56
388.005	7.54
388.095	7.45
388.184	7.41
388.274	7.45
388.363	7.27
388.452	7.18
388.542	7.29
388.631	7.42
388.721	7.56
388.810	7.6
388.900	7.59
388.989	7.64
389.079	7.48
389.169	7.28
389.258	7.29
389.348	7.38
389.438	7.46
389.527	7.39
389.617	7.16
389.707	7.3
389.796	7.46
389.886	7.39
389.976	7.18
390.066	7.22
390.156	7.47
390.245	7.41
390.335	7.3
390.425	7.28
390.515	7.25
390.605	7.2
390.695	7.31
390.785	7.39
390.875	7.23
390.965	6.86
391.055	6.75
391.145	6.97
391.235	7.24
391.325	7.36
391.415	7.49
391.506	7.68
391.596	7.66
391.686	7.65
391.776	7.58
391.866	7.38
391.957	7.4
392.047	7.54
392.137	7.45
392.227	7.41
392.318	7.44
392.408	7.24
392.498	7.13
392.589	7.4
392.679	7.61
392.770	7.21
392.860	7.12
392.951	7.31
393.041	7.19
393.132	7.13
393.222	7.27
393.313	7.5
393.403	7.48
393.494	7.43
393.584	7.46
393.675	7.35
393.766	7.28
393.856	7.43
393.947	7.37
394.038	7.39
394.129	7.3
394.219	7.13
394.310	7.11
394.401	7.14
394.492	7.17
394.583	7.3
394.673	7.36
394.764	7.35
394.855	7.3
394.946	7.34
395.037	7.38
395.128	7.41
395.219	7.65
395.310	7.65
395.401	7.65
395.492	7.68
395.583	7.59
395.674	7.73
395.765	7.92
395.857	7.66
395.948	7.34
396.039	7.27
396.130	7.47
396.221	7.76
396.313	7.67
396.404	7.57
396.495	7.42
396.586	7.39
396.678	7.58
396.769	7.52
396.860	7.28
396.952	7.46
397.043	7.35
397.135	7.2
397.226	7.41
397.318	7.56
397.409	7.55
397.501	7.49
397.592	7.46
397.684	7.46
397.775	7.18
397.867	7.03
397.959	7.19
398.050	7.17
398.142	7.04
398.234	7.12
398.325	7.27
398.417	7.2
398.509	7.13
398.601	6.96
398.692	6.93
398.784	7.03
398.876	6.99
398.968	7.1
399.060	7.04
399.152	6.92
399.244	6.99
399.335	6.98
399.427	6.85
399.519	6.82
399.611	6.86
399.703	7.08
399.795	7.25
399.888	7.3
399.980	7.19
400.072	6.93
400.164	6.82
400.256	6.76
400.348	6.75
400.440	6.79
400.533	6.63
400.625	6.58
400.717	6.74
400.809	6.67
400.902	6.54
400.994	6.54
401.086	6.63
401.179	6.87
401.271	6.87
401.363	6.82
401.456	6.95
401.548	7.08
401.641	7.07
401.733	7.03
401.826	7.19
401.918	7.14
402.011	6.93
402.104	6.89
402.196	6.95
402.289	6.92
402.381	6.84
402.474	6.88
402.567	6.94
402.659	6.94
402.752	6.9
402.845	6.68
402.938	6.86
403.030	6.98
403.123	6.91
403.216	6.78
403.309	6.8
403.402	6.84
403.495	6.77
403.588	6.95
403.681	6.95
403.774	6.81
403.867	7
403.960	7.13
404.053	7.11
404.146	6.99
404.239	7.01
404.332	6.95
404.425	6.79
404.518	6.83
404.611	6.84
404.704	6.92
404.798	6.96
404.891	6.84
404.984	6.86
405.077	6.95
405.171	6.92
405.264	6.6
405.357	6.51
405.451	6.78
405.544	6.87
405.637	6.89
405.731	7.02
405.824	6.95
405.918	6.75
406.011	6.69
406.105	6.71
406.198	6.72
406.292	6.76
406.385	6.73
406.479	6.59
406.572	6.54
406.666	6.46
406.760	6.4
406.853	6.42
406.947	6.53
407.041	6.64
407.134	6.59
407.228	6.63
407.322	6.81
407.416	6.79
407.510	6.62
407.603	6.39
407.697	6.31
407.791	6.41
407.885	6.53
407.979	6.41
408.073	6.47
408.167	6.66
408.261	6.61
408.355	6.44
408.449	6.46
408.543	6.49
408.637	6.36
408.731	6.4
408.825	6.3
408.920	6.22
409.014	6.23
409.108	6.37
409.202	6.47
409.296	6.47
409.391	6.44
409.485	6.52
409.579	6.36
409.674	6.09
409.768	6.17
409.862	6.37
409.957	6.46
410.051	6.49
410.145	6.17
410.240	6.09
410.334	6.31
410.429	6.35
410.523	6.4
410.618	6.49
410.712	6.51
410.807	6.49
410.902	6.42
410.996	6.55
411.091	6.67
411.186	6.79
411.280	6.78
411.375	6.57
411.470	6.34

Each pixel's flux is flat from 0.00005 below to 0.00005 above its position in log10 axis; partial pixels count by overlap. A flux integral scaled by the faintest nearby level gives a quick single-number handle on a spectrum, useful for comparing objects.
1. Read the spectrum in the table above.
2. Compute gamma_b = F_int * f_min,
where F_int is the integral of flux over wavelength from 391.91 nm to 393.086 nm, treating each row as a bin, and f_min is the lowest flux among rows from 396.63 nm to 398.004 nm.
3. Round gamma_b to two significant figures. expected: 61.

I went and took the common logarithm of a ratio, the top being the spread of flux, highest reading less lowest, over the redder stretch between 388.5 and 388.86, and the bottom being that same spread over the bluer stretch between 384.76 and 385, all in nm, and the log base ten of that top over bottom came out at 0.41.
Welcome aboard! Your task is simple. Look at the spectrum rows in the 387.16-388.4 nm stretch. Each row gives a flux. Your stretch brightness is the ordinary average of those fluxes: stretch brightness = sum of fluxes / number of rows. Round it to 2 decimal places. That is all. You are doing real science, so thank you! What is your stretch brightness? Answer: 7.53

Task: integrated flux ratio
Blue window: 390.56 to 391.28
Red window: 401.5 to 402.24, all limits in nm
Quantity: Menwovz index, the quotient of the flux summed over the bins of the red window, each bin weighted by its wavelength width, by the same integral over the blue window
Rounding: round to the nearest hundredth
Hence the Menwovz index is 1.02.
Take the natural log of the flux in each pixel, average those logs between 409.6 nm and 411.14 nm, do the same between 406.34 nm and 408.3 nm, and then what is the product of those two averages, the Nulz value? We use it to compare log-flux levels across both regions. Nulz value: 3.48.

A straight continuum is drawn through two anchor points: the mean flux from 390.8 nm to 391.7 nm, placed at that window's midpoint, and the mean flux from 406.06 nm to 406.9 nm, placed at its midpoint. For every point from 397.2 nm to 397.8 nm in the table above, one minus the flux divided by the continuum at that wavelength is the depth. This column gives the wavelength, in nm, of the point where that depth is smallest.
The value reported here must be 397.318 nm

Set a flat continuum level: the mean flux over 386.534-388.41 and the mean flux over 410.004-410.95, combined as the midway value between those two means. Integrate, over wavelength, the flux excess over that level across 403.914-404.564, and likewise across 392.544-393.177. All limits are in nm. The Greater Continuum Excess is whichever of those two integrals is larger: 0.21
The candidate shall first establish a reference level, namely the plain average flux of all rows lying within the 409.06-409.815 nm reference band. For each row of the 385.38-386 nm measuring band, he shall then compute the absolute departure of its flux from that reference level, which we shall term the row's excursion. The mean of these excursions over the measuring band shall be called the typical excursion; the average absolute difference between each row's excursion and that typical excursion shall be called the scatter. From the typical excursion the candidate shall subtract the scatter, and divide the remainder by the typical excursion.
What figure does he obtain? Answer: 0.80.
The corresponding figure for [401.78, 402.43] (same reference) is 0.83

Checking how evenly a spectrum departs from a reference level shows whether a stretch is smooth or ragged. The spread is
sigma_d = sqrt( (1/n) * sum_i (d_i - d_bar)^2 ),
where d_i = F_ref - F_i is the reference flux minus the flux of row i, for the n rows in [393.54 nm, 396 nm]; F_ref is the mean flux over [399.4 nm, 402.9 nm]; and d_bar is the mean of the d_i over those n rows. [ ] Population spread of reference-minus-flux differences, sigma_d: 0.200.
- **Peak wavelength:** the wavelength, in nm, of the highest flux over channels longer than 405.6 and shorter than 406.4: 405.731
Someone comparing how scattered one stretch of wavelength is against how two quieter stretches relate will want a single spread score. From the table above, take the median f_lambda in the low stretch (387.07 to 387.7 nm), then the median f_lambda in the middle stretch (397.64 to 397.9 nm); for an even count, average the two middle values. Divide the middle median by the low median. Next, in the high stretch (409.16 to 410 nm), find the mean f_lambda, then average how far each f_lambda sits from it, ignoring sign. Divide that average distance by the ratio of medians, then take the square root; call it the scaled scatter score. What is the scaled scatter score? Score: 0.34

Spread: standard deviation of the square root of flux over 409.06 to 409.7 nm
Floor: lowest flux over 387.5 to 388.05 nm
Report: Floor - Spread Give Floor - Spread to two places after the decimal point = 7.44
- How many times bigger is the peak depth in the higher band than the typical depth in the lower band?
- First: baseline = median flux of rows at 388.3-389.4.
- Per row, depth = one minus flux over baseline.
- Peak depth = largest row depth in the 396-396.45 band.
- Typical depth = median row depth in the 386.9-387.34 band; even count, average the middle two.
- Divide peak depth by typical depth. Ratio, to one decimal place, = -1.0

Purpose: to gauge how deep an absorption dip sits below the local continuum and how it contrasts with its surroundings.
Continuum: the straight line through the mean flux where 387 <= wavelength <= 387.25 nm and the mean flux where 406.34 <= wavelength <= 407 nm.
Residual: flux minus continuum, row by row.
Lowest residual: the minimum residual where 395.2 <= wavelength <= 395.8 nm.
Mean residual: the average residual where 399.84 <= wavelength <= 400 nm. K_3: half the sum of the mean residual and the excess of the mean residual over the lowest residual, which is 0.13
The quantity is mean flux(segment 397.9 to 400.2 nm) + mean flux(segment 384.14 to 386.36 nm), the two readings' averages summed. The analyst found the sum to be 14.5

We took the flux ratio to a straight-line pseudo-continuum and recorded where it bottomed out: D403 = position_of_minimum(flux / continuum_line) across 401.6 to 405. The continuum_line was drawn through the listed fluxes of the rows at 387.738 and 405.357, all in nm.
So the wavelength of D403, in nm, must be 402.845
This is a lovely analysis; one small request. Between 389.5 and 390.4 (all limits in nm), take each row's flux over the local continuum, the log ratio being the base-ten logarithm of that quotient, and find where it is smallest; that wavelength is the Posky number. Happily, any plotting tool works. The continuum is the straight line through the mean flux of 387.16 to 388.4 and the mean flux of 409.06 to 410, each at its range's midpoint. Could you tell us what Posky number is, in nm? 389.617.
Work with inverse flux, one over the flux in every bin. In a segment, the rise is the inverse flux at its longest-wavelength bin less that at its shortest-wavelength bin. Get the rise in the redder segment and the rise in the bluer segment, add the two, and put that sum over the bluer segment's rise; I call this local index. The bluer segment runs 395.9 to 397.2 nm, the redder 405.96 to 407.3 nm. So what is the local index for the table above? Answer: 1.5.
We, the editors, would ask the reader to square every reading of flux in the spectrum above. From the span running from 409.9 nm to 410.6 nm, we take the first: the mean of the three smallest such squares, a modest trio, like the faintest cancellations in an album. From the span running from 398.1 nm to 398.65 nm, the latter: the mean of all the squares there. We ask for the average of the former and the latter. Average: 45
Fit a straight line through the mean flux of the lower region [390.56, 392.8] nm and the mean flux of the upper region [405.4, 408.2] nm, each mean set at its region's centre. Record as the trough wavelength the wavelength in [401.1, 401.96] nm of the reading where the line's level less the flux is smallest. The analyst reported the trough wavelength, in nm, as 401.826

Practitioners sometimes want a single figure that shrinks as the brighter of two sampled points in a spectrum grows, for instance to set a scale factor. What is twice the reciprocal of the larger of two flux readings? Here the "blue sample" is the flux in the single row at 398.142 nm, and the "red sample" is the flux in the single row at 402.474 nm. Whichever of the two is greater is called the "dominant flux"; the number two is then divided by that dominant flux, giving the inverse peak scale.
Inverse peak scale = 0.2841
